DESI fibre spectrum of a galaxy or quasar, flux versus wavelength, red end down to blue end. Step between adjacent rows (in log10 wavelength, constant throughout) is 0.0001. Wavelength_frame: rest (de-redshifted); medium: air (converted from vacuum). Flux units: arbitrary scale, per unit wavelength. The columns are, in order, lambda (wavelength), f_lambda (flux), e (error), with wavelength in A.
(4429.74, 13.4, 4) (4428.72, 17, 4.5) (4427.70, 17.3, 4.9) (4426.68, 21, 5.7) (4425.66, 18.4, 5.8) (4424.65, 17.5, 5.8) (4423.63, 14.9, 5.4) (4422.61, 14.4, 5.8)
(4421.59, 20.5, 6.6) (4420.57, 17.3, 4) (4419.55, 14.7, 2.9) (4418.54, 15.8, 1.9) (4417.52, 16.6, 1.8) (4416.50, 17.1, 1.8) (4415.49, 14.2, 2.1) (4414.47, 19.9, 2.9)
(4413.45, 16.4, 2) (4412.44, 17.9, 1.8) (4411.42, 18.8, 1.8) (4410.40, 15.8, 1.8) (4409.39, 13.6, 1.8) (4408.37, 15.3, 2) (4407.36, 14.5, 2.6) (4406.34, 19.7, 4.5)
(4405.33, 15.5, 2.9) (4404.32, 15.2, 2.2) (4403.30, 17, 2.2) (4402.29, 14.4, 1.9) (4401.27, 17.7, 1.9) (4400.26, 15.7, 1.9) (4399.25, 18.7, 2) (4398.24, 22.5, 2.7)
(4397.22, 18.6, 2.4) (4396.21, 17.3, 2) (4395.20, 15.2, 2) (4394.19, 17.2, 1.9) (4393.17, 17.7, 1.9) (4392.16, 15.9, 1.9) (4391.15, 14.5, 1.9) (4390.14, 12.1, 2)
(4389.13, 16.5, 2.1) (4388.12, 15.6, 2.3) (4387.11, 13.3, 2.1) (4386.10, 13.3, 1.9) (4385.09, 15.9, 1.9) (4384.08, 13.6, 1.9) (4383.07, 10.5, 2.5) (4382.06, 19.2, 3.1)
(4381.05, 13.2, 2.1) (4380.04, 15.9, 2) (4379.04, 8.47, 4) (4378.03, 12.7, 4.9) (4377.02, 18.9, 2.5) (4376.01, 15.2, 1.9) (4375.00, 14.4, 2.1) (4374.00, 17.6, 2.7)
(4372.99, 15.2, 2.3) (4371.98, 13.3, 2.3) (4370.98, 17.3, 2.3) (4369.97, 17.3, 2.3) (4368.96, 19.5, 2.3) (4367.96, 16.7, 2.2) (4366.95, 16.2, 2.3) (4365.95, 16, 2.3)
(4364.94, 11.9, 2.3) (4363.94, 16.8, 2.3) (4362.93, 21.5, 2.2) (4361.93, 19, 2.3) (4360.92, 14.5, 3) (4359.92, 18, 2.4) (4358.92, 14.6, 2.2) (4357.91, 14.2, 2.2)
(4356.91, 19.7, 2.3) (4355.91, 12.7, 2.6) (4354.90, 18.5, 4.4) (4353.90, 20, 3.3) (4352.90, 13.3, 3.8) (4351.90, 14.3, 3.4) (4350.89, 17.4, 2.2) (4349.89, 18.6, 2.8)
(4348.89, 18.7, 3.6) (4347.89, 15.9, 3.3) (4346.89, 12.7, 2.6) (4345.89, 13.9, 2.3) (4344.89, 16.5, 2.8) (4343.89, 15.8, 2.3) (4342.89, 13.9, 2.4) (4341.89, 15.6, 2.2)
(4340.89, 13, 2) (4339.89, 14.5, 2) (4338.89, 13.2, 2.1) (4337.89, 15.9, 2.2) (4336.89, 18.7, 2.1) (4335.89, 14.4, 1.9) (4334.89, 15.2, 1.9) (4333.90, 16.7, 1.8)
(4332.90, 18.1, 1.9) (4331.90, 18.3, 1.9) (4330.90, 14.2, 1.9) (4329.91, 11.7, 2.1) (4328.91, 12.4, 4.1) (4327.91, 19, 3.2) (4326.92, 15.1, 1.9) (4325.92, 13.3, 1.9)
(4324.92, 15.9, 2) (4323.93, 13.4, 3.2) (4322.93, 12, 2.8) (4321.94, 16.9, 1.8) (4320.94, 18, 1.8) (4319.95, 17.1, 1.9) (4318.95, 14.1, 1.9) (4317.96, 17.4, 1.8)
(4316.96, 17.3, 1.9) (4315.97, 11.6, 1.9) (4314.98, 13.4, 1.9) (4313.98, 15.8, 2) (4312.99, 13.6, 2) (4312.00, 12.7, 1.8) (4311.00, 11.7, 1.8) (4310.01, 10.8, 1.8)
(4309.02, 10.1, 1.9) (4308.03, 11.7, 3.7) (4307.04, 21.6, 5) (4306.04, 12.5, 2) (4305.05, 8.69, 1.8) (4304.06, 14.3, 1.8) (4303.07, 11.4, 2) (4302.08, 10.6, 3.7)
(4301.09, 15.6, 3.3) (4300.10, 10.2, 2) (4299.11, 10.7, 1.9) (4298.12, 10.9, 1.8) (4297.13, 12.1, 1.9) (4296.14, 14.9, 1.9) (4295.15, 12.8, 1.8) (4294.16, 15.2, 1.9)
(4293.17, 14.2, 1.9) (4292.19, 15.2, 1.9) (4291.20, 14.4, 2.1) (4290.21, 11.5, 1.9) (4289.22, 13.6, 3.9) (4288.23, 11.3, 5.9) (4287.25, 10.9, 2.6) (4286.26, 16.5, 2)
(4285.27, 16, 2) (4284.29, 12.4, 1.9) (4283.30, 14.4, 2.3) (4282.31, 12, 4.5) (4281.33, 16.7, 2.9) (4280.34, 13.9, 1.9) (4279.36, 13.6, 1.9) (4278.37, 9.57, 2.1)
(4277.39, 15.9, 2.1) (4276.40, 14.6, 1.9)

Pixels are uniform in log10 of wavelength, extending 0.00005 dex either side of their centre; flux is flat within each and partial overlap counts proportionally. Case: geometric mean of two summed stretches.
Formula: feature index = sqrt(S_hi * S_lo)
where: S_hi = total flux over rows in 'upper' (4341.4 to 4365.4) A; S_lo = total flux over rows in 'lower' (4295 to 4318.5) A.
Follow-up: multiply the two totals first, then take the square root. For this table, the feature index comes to 348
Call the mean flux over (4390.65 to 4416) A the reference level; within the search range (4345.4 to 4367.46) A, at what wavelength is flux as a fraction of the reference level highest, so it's 4362.93 A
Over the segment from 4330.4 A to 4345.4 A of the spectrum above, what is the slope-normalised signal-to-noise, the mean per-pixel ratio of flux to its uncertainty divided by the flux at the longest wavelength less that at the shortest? 3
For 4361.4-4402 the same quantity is -6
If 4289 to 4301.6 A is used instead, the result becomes 3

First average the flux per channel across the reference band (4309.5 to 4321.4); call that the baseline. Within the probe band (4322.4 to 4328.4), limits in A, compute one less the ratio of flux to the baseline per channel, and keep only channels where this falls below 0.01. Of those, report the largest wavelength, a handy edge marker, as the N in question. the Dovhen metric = 4327.91 A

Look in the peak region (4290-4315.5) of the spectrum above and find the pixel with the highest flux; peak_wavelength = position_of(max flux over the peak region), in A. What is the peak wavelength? 4307.04 A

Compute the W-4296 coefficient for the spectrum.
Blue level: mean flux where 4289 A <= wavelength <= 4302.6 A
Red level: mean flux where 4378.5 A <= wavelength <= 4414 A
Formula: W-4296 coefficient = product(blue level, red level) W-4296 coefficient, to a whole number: 205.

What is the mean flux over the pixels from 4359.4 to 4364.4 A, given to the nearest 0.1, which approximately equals 18.0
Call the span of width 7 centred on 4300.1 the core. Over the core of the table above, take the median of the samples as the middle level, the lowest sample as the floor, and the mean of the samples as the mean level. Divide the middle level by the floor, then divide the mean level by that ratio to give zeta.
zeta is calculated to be 10.9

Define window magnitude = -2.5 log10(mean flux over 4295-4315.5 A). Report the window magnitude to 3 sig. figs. -2.76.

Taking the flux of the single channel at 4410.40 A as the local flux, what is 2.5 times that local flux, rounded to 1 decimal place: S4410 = 39.5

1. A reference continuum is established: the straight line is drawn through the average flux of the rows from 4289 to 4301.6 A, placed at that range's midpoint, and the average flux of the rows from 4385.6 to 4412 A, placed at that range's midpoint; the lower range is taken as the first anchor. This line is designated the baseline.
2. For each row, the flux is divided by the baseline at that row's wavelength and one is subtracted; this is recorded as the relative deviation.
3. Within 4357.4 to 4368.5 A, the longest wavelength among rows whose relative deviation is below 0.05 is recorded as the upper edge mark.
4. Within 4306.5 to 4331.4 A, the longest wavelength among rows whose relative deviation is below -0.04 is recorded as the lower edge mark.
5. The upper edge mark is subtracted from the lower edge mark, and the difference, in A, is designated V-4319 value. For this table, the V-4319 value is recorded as -36.0 A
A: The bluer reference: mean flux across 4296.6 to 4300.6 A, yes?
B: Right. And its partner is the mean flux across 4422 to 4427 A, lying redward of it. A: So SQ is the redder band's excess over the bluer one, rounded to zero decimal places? 6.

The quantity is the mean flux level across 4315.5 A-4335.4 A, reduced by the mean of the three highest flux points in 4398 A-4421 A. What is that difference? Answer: -5.3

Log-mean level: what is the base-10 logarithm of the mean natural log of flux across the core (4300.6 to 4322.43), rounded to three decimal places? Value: 0.417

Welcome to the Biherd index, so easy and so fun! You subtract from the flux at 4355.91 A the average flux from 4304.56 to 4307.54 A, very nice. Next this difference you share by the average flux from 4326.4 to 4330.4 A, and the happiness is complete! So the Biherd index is -0.11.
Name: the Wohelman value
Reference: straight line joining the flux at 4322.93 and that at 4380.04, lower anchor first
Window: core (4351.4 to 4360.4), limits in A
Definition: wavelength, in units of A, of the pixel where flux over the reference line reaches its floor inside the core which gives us 4355.91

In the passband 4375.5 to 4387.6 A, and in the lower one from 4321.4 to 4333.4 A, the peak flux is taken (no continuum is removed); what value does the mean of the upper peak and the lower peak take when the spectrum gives 19.1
